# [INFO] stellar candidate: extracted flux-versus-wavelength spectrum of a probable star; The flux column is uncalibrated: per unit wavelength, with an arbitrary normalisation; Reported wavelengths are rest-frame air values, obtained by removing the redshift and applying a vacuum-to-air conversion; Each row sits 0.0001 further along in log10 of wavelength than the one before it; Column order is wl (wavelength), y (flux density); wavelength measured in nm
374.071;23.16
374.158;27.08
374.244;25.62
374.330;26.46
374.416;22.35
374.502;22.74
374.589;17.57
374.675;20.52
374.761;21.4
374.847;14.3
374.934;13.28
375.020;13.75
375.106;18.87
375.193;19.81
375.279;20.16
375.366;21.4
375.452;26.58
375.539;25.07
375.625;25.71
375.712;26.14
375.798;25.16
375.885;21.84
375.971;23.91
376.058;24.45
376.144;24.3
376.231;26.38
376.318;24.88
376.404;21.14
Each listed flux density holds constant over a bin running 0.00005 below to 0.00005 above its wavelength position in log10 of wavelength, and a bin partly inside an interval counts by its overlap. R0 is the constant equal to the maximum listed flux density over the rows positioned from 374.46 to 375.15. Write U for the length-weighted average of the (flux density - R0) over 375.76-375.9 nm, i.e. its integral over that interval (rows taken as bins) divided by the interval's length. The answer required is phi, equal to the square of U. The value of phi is 1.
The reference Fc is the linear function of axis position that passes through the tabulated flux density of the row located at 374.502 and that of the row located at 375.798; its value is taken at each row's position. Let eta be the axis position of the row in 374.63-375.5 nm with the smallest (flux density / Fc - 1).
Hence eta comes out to 374.934 nm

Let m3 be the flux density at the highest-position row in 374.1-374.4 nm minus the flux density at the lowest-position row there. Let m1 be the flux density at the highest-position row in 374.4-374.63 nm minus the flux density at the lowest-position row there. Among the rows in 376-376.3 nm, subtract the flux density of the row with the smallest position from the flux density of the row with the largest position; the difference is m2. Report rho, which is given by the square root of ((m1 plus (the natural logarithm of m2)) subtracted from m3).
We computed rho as 1.9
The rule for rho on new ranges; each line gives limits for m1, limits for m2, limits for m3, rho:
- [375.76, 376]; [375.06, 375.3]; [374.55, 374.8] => 2.2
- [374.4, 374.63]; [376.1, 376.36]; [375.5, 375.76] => 2.5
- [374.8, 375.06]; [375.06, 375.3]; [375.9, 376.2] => 0.8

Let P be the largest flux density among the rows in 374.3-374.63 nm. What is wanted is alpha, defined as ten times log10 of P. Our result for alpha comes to 14.2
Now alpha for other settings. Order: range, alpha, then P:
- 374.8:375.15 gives 12.8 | 18.87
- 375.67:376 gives 14.2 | 26.14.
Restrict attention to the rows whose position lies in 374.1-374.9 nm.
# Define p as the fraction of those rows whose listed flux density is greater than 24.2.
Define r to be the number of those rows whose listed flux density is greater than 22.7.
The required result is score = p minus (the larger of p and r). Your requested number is -3.7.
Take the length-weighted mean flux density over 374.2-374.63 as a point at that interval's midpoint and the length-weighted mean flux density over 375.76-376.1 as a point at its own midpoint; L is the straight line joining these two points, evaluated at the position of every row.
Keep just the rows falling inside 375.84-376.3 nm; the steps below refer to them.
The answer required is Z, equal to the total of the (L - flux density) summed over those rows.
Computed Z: -2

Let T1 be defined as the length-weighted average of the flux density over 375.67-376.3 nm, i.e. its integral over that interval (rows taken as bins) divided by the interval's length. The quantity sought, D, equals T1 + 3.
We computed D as 27.6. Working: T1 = 24.6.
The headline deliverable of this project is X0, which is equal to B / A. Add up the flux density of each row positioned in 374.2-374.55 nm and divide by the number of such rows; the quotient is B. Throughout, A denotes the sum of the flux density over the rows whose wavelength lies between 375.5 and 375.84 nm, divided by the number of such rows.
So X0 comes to 0.95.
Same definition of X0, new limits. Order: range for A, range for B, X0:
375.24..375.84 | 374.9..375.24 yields 0.68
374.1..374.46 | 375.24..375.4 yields 0.82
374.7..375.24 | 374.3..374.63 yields 1.32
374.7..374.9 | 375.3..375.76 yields 1.40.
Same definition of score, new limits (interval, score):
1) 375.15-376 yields -5.5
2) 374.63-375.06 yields 0.0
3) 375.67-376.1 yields -3.4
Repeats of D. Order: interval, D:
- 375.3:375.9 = 27.5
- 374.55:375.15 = 20.1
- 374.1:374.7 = 26.2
